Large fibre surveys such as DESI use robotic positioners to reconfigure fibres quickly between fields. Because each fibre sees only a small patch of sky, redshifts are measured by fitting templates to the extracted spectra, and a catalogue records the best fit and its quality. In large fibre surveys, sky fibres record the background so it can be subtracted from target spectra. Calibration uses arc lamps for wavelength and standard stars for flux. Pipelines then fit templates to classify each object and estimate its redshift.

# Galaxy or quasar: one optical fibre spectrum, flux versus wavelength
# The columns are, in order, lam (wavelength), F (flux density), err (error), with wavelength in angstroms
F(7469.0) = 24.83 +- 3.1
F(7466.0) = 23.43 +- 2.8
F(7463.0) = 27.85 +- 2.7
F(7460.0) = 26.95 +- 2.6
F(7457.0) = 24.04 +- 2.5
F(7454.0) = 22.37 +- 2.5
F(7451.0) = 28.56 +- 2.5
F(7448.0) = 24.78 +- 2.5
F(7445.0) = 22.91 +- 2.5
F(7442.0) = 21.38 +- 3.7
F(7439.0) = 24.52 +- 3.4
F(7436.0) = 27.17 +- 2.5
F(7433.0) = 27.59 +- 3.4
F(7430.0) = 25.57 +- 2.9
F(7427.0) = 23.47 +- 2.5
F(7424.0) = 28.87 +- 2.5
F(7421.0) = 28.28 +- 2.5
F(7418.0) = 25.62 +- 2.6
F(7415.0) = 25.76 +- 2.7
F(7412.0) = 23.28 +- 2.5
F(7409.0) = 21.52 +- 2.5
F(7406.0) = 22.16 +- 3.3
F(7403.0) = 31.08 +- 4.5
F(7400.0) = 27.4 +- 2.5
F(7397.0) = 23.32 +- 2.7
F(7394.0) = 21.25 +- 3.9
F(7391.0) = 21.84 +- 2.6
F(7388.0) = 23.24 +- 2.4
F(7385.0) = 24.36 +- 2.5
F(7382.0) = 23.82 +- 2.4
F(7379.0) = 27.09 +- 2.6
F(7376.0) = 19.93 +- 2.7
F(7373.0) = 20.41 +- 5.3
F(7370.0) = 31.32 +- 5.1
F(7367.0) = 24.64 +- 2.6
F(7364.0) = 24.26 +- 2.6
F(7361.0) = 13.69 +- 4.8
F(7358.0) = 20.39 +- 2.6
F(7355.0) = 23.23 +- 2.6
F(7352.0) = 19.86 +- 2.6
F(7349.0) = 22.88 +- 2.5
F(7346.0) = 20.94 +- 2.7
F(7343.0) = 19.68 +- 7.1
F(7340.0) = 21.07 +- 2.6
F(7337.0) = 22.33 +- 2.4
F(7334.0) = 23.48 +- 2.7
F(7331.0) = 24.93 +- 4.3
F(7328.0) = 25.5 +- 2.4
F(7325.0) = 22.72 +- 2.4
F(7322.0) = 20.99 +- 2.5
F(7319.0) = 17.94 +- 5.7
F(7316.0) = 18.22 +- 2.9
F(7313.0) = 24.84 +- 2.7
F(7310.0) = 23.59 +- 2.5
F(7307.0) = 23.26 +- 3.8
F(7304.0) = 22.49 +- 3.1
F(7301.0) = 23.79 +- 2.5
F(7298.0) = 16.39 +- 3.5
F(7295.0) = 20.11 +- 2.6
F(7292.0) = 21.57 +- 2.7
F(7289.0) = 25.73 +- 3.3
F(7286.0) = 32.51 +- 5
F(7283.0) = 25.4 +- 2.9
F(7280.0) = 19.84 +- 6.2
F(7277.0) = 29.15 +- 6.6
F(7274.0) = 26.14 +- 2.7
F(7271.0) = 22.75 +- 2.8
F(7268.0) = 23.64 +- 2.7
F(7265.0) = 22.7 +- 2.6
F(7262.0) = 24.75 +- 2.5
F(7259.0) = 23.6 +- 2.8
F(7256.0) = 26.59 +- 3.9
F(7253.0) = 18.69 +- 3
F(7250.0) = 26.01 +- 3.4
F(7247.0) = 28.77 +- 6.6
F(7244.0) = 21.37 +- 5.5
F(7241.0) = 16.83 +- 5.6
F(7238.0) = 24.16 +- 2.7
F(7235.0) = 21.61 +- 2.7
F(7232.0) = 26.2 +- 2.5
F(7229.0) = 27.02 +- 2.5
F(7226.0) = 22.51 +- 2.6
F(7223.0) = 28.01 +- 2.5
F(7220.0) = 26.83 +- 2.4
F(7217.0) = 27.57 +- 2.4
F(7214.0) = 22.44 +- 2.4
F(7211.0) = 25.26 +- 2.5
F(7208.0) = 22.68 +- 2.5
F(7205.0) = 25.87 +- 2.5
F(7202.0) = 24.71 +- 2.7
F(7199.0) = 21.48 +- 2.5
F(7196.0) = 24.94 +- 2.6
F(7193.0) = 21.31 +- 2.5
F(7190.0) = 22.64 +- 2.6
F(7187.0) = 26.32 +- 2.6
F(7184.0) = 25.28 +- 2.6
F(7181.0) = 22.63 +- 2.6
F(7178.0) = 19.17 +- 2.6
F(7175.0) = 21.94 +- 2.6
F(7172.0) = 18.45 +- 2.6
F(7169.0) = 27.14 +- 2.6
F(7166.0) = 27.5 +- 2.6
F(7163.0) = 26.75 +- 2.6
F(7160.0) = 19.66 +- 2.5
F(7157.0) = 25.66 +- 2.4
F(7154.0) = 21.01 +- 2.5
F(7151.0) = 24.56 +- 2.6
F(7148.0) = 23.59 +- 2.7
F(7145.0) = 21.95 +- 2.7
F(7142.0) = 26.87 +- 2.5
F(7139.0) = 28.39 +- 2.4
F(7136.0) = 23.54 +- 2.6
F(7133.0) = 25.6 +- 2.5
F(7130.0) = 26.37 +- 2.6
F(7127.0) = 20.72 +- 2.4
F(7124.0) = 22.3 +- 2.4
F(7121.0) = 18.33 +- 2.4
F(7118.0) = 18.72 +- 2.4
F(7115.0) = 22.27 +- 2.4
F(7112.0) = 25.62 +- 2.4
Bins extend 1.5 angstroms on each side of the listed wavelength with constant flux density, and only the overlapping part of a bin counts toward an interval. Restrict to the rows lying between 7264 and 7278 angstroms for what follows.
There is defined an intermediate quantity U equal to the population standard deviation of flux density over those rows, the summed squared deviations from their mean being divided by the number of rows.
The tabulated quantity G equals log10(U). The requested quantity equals 0.39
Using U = 2.48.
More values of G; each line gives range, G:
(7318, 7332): 0.44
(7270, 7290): 0.58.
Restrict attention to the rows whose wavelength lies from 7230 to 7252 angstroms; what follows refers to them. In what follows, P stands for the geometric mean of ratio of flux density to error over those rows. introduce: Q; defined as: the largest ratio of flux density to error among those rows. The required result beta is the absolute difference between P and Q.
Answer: 4.4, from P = 6.0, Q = 10.5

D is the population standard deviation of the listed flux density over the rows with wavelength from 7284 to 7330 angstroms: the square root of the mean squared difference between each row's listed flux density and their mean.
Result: 3.8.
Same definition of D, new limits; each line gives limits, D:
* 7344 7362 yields 3.1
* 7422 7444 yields 2.4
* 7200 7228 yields 2.1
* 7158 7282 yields 3.0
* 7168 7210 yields 2.5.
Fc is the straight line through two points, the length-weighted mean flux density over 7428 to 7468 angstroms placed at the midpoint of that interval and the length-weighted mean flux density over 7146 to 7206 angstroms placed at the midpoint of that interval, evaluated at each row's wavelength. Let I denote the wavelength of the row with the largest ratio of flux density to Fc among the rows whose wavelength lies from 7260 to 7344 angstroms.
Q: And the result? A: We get 7286.0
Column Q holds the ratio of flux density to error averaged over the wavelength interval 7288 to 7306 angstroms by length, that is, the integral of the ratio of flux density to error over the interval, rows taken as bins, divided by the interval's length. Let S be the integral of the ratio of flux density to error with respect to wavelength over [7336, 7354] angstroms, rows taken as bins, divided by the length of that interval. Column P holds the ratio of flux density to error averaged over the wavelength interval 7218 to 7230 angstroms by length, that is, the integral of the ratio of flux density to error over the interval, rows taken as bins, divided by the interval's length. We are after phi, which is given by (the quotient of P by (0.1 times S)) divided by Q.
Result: 1.9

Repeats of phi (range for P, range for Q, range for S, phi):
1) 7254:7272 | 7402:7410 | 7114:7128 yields 1.3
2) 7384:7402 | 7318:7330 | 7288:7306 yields 1.5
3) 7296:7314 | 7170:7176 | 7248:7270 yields 1.2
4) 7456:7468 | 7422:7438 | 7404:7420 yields 1.1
